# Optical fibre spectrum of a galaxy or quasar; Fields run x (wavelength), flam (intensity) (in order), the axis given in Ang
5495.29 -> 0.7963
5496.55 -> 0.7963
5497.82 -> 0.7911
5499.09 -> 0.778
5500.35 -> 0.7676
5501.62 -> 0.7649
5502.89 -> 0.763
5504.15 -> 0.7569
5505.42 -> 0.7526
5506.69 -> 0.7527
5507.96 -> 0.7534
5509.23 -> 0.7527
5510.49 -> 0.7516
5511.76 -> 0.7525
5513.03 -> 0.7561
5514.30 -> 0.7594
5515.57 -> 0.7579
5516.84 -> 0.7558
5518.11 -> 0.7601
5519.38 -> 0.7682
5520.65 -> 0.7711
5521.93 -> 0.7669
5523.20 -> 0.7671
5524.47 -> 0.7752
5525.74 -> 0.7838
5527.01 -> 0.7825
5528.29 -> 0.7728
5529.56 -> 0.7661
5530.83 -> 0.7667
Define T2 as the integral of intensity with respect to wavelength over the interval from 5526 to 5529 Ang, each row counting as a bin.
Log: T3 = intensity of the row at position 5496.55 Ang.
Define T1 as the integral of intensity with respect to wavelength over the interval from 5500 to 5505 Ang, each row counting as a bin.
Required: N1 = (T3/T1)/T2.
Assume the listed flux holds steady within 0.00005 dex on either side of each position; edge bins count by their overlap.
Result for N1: 0.09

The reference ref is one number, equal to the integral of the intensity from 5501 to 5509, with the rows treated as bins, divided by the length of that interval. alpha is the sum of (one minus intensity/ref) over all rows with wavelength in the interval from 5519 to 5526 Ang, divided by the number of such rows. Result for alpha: -0.020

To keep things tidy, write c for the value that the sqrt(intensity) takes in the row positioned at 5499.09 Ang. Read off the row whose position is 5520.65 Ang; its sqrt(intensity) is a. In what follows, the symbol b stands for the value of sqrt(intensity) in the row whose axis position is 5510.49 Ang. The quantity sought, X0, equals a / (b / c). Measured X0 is 0.89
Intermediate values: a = 0.878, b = 0.867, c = 0.882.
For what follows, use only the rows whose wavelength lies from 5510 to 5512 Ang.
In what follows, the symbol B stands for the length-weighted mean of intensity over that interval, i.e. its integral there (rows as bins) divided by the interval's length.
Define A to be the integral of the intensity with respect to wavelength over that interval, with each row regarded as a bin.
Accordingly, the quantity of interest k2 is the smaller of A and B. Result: 0.752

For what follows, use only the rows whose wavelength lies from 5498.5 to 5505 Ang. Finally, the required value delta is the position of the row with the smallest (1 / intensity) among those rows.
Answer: 5499.09 Ang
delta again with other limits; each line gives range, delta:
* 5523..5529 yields 5525.74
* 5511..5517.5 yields 5514.30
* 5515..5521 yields 5520.65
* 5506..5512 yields 5507.96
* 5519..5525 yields 5524.47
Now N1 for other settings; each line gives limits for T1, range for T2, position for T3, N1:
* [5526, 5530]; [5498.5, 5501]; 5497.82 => 0.13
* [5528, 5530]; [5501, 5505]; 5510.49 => 0.16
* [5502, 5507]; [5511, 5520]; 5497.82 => 0.03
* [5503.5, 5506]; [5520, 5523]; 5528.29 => 0.18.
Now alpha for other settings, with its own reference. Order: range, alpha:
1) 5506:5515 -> 0.003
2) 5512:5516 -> -0.002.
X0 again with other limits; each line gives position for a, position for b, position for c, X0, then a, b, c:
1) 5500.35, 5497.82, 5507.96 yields 0.85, 0.876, 0.889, 0.868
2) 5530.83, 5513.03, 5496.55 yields 0.90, 0.876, 0.870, 0.892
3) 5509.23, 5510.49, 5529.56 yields 0.88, 0.868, 0.867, 0.875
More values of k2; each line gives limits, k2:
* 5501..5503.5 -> 0.763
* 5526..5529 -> 0.778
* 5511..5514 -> 0.754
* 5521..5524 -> 0.767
